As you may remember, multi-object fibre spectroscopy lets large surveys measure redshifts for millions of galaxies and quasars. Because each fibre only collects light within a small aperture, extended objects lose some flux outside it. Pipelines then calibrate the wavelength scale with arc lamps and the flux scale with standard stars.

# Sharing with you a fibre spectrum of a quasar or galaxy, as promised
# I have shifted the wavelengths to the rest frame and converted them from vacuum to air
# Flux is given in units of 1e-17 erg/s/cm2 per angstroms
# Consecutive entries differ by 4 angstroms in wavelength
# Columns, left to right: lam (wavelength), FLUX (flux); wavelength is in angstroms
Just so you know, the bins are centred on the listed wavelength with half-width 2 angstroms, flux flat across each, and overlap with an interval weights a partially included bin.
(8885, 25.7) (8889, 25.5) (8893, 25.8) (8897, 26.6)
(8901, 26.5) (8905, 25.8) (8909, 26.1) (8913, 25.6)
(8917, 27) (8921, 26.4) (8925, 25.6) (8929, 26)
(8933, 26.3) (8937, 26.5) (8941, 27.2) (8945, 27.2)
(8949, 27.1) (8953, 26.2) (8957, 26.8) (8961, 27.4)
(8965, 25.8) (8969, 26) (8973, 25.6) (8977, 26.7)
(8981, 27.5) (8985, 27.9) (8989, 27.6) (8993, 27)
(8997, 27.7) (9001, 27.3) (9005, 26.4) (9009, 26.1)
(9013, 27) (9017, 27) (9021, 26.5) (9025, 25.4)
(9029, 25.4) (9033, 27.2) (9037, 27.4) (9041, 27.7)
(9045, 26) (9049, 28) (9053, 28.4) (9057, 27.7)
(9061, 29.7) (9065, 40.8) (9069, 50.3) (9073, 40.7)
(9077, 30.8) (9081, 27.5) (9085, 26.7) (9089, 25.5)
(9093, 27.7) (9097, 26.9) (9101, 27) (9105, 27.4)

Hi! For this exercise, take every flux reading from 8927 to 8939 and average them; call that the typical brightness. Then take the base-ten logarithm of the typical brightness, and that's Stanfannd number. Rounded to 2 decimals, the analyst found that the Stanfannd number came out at 1.42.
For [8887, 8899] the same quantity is 1.41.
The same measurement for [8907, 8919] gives 1.42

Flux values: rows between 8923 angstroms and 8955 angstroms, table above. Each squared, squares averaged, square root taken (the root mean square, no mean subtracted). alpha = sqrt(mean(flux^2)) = 26.5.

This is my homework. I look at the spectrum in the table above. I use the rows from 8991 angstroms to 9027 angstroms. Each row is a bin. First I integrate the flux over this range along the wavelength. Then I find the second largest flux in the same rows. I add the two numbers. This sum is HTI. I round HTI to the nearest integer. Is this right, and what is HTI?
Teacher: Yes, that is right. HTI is 989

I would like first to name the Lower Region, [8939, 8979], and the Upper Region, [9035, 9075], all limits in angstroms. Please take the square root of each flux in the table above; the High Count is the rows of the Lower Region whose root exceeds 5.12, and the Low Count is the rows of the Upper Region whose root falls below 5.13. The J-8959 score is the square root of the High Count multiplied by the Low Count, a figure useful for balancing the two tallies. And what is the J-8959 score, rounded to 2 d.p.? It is 2.45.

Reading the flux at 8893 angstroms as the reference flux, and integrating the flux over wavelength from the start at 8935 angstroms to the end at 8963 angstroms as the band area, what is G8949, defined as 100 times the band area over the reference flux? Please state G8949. 2921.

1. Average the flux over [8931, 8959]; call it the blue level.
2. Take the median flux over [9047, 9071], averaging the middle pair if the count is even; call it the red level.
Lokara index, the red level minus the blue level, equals 2.3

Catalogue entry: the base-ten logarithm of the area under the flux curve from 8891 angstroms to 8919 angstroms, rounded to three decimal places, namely 2.865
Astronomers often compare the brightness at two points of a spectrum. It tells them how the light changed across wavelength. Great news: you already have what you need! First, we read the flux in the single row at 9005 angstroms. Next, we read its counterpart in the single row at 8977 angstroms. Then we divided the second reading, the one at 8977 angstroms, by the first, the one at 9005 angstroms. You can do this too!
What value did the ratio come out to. 1.01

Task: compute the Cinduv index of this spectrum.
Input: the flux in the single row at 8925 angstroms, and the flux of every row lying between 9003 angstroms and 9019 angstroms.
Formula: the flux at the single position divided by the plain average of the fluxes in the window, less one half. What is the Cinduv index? 0.462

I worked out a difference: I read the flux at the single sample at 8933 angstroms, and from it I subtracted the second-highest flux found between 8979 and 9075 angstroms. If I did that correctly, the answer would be -14.5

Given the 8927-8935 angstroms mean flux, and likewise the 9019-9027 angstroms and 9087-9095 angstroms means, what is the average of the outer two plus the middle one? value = 52.3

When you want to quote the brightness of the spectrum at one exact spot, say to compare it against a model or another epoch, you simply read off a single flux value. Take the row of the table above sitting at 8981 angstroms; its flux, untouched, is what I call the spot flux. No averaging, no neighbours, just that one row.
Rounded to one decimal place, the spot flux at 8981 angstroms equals 27.5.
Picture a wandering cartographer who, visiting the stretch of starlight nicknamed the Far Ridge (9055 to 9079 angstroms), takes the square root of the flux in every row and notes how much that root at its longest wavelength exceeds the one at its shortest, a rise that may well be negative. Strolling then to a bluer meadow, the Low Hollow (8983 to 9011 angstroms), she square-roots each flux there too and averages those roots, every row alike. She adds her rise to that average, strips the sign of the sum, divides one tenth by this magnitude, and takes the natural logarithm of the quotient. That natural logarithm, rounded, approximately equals -4.01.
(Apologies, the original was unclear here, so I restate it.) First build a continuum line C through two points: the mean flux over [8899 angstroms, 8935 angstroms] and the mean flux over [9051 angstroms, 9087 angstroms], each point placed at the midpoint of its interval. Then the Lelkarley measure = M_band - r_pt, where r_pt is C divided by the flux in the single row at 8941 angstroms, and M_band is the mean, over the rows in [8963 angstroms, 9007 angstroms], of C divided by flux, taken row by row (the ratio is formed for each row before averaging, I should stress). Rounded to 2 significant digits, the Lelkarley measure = 0.094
